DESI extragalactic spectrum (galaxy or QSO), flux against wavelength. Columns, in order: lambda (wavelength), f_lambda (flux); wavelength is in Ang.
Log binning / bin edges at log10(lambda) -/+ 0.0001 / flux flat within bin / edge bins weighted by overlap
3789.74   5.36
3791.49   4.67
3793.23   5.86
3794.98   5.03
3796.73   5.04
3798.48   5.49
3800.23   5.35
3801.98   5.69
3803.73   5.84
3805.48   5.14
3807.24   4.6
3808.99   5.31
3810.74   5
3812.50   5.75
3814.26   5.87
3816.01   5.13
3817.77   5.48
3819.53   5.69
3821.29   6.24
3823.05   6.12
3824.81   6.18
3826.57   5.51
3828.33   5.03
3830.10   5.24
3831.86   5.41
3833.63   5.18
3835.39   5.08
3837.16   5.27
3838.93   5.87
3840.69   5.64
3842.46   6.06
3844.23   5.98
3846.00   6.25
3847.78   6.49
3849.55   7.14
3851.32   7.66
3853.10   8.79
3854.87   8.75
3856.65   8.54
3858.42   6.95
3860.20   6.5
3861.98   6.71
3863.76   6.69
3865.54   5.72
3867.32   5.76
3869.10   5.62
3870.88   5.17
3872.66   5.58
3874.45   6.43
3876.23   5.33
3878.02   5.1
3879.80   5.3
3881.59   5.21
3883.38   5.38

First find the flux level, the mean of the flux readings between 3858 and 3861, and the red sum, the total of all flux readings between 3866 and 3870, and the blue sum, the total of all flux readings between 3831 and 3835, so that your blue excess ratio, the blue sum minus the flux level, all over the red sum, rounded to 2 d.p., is 0.34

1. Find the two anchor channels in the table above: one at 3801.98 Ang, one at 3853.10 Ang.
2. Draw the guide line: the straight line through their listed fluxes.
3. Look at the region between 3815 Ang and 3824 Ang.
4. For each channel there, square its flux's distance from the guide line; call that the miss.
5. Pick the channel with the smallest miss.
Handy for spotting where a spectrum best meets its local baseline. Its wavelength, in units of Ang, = 3821.29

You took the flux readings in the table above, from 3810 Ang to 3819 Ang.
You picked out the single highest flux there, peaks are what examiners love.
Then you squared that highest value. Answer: 34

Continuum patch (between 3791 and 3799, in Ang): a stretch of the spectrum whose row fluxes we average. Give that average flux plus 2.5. 7.7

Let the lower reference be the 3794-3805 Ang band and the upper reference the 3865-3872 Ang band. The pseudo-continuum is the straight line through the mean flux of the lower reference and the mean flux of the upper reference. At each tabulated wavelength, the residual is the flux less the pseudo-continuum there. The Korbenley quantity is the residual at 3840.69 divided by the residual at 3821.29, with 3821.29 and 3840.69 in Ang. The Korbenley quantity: 0.2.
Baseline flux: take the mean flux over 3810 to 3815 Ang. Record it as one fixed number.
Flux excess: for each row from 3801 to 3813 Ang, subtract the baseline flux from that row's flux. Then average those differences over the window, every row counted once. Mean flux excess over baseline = -0.2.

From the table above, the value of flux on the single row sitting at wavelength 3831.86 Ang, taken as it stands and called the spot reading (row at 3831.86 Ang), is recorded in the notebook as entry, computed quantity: 5.41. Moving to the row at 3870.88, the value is 5.17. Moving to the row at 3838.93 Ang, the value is 5.87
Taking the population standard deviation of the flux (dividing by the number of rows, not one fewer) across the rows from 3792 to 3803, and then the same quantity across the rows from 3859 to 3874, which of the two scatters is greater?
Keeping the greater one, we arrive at 0.54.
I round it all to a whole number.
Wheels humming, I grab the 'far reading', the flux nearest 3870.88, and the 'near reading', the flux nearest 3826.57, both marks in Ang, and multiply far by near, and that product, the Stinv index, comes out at 28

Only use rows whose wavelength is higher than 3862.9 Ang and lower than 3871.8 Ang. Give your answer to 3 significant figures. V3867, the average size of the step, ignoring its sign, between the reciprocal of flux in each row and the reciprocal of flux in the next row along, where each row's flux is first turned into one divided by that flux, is 0.0116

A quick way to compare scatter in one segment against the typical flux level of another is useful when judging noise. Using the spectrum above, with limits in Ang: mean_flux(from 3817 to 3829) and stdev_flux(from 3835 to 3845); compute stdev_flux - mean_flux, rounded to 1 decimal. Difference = -5.4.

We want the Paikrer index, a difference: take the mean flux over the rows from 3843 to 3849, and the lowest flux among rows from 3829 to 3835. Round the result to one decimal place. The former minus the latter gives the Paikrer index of 1.1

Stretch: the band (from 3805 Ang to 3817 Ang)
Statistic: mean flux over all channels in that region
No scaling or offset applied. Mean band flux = 5.26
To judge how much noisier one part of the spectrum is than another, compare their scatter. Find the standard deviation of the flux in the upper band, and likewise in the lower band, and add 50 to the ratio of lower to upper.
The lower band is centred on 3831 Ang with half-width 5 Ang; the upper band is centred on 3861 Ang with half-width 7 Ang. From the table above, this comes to 50.16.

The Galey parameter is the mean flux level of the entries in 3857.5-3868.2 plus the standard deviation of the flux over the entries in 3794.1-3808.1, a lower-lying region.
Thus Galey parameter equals 6.8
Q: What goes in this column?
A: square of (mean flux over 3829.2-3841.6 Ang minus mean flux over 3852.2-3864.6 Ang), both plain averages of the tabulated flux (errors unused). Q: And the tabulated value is 4.7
